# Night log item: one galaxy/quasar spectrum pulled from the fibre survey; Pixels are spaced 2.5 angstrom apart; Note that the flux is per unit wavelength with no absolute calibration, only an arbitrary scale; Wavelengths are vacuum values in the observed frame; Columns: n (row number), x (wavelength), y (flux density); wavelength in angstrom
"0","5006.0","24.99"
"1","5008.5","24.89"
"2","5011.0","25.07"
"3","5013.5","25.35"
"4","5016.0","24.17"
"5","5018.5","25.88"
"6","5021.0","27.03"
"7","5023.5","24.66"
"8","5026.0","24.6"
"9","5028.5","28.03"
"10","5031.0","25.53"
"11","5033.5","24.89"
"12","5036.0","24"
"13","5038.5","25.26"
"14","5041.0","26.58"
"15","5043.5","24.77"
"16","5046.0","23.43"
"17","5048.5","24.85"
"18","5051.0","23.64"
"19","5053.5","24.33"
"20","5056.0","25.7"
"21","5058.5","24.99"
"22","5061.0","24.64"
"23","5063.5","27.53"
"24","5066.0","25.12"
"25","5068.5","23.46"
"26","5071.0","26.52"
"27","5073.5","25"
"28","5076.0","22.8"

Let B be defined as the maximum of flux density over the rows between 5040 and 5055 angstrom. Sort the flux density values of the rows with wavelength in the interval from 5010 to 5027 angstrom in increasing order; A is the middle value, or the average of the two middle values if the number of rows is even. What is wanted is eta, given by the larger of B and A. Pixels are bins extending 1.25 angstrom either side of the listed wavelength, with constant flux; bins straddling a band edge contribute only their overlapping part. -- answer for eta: 26.6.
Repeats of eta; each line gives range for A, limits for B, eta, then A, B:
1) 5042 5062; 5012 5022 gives 27.0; 24.7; 27.03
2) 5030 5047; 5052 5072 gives 27.5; 24.9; 27.53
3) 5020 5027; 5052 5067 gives 27.5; 24.7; 27.53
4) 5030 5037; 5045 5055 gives 24.9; 24.9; 24.85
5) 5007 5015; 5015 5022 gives 27.0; 25.1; 27.03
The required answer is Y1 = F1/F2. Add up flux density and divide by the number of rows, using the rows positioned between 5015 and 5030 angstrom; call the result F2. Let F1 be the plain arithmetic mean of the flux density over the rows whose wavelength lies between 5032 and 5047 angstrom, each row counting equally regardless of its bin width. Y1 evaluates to 0.96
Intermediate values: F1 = 24.8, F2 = 25.7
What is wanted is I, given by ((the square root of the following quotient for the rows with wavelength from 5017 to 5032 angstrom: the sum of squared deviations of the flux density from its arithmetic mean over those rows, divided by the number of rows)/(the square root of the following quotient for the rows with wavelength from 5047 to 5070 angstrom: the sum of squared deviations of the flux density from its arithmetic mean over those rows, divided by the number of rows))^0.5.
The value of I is 1.04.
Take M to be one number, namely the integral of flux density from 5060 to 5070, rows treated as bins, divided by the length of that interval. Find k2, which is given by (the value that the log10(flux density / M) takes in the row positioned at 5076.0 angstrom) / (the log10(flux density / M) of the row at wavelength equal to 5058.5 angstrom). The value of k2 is 10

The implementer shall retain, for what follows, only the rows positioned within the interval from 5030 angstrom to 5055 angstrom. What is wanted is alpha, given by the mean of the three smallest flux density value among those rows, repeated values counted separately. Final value 23.7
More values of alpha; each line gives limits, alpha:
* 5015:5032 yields 24.5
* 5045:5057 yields 23.8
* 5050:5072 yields 23.8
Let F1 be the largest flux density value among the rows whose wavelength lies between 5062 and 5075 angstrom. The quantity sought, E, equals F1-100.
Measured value -72.5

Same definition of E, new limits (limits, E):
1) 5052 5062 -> -74.3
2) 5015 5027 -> -73.0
